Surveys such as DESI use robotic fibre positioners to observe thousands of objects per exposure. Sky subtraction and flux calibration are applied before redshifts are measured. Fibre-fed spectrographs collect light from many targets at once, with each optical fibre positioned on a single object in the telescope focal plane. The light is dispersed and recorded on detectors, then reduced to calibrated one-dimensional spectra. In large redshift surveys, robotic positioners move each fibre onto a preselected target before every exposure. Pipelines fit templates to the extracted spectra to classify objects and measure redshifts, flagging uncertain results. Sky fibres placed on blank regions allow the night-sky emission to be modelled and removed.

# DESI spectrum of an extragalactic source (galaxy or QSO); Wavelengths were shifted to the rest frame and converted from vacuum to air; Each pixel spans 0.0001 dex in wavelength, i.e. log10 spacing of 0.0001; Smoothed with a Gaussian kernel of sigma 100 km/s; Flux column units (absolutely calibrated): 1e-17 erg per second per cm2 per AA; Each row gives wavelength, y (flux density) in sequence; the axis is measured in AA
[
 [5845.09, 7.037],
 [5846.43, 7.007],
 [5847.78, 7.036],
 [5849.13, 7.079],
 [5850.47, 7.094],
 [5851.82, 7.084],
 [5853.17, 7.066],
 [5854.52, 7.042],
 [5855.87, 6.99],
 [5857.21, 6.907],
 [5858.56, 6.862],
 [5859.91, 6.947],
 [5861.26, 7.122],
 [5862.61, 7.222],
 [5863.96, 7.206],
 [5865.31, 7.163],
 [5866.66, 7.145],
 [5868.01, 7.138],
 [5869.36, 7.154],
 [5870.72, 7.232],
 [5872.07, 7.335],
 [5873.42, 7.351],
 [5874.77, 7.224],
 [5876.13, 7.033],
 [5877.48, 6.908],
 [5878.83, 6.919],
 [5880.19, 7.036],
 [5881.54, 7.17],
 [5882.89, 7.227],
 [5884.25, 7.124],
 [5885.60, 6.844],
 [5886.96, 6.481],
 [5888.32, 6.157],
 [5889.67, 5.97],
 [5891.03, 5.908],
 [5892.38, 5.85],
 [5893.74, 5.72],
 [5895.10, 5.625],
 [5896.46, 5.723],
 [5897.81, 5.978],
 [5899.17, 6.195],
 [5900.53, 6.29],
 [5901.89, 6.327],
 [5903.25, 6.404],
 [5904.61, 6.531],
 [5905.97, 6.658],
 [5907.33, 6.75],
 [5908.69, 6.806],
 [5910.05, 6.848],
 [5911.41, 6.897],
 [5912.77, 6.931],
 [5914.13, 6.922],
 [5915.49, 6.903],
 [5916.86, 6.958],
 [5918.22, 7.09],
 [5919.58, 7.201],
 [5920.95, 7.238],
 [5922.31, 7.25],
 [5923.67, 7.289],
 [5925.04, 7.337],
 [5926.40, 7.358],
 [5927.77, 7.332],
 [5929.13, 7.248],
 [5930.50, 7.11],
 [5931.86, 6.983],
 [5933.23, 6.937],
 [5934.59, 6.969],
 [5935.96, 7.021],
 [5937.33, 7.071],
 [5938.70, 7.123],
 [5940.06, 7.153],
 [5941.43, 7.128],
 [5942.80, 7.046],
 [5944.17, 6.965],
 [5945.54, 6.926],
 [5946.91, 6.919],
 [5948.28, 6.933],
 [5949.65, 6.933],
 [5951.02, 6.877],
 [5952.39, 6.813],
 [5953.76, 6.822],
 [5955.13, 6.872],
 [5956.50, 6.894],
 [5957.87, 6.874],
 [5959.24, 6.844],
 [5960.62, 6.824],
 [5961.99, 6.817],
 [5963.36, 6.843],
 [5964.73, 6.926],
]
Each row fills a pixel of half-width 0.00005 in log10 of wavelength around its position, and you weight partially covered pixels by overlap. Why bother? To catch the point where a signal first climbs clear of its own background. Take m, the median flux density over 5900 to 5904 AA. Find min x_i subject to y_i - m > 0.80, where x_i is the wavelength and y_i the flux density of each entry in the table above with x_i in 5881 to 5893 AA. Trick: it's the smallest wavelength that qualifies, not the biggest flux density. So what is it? 5881.54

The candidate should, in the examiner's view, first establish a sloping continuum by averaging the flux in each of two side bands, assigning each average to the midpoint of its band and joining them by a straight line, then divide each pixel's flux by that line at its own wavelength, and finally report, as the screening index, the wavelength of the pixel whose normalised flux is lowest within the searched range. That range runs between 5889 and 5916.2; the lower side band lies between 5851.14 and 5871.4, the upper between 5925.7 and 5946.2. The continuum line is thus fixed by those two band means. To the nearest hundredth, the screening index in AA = 5895.10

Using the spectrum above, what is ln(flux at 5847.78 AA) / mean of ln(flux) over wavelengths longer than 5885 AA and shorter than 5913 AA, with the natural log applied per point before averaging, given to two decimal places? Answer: 1.06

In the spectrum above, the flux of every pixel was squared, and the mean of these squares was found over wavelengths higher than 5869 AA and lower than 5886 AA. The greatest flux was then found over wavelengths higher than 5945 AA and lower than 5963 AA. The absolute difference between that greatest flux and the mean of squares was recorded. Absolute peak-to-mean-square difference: 44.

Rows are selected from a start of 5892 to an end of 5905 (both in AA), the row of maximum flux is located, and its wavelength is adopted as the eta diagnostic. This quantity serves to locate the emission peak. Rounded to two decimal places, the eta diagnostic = 5904.61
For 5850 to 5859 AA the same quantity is 5850.47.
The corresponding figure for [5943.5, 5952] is 5944.17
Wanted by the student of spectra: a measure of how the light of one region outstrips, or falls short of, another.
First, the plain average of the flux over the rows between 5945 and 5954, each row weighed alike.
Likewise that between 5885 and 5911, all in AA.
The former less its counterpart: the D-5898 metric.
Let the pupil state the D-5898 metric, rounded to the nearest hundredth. 0.62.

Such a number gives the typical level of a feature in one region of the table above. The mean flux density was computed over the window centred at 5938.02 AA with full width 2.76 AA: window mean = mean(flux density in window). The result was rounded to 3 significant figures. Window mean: 7.10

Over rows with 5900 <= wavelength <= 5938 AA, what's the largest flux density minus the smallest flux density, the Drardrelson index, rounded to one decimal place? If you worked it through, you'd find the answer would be 1.1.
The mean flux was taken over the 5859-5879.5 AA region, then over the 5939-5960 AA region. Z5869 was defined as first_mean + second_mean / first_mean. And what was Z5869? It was 8.11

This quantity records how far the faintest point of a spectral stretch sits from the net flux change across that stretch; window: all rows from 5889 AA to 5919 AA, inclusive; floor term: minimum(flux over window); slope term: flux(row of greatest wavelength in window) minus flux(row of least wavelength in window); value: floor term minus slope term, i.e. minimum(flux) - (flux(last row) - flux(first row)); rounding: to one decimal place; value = 4.5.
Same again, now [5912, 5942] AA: 6.7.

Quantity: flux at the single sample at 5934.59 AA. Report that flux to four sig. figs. 6.969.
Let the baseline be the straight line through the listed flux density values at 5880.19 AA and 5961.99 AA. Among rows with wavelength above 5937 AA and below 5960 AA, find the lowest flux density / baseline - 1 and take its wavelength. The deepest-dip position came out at 5952.39 AA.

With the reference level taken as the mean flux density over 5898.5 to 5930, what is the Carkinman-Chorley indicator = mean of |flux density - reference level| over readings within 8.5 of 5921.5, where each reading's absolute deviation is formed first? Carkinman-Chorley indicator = 0.27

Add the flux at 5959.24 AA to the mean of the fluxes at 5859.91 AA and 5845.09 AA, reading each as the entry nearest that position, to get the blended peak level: 13.8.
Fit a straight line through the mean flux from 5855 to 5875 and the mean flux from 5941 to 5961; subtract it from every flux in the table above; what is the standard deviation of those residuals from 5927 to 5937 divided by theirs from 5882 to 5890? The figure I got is 0.29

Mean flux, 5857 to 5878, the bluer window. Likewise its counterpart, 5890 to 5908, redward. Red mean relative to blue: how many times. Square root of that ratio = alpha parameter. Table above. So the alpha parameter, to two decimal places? 0.93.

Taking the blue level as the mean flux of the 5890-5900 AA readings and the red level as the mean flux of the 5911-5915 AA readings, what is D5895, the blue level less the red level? -1.1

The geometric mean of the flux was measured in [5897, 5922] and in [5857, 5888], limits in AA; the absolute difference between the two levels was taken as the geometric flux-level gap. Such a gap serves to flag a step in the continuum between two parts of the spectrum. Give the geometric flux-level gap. 0.36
